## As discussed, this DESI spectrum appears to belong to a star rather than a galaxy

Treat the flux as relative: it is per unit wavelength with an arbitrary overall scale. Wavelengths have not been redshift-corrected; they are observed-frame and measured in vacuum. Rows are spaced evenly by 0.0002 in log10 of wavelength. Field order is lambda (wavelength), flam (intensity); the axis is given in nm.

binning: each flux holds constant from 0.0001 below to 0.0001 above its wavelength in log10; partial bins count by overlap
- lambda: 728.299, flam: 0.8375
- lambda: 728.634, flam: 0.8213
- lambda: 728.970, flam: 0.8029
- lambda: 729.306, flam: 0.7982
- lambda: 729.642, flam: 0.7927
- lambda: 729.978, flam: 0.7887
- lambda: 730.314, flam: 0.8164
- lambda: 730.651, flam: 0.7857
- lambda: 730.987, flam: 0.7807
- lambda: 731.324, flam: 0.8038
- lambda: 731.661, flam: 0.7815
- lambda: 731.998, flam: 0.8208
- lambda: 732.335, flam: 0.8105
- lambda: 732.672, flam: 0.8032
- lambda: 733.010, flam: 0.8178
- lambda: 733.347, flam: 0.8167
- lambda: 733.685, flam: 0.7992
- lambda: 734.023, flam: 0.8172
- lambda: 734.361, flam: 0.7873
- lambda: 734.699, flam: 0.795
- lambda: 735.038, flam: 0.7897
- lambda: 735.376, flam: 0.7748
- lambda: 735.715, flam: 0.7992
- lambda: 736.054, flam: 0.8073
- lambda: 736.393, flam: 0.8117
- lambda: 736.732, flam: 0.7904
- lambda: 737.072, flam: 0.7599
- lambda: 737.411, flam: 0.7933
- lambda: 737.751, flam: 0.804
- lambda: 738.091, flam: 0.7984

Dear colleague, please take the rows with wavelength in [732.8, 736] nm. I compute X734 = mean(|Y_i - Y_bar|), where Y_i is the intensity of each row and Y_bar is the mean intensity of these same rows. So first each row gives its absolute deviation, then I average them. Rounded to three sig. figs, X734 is 0.0117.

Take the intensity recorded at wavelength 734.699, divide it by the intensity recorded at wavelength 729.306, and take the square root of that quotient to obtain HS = 1.00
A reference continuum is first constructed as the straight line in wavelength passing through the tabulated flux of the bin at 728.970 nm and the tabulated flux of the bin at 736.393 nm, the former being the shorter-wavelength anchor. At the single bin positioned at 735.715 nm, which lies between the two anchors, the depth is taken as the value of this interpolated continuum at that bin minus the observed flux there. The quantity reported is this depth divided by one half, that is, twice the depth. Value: 0.023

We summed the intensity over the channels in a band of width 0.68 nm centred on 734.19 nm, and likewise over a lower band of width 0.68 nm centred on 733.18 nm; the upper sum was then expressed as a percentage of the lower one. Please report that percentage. 98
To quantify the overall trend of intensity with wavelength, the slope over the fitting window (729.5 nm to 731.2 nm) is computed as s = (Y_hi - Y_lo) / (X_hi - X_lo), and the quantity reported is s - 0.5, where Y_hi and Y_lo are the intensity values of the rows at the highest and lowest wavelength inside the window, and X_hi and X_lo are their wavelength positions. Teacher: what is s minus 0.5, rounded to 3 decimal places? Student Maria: -0.509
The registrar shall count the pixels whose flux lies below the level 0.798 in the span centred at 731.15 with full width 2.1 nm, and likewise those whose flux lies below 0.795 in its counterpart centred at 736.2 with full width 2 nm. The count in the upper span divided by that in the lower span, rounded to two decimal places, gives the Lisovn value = 1.00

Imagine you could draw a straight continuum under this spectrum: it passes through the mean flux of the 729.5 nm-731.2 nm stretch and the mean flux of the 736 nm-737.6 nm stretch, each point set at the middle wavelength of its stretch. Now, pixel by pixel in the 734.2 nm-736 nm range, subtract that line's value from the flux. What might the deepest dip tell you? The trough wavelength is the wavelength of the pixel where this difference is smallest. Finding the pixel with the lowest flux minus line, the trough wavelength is 735.376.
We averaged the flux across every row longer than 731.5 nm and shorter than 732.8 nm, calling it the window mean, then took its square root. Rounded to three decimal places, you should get 0.897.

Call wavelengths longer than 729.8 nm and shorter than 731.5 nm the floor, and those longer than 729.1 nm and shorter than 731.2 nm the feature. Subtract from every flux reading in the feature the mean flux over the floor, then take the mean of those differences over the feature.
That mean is -0.001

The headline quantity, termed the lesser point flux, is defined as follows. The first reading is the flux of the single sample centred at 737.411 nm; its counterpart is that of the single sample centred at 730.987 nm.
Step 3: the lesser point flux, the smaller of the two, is 0.781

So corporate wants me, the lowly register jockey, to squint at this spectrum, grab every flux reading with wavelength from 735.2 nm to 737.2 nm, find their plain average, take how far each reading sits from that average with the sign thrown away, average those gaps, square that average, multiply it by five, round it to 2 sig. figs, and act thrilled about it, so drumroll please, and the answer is 0.0012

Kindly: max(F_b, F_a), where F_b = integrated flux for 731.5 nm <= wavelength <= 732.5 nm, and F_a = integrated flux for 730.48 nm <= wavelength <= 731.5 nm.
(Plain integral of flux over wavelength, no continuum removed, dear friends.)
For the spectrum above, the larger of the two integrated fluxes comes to 0.81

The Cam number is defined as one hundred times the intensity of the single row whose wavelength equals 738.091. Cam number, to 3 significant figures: 79.8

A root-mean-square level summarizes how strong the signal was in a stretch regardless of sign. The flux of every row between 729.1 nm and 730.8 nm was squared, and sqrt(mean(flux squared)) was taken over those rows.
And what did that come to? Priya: 0.796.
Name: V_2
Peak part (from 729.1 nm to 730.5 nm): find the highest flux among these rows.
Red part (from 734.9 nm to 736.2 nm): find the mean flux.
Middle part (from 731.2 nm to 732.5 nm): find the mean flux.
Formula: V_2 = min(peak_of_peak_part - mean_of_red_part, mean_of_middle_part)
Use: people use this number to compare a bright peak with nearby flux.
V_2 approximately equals 0.024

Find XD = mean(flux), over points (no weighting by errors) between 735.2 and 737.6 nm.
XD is 0.791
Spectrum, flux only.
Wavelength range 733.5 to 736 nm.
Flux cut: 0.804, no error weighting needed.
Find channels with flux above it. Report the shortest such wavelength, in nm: 734.023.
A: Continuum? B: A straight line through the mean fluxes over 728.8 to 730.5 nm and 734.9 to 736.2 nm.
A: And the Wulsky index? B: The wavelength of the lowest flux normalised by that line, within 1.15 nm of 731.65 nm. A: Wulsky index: 730.987 nm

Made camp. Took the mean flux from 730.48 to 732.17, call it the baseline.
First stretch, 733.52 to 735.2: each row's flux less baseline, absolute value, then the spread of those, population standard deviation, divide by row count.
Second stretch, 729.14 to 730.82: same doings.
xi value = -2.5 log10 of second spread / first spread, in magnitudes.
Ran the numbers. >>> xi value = 0.08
